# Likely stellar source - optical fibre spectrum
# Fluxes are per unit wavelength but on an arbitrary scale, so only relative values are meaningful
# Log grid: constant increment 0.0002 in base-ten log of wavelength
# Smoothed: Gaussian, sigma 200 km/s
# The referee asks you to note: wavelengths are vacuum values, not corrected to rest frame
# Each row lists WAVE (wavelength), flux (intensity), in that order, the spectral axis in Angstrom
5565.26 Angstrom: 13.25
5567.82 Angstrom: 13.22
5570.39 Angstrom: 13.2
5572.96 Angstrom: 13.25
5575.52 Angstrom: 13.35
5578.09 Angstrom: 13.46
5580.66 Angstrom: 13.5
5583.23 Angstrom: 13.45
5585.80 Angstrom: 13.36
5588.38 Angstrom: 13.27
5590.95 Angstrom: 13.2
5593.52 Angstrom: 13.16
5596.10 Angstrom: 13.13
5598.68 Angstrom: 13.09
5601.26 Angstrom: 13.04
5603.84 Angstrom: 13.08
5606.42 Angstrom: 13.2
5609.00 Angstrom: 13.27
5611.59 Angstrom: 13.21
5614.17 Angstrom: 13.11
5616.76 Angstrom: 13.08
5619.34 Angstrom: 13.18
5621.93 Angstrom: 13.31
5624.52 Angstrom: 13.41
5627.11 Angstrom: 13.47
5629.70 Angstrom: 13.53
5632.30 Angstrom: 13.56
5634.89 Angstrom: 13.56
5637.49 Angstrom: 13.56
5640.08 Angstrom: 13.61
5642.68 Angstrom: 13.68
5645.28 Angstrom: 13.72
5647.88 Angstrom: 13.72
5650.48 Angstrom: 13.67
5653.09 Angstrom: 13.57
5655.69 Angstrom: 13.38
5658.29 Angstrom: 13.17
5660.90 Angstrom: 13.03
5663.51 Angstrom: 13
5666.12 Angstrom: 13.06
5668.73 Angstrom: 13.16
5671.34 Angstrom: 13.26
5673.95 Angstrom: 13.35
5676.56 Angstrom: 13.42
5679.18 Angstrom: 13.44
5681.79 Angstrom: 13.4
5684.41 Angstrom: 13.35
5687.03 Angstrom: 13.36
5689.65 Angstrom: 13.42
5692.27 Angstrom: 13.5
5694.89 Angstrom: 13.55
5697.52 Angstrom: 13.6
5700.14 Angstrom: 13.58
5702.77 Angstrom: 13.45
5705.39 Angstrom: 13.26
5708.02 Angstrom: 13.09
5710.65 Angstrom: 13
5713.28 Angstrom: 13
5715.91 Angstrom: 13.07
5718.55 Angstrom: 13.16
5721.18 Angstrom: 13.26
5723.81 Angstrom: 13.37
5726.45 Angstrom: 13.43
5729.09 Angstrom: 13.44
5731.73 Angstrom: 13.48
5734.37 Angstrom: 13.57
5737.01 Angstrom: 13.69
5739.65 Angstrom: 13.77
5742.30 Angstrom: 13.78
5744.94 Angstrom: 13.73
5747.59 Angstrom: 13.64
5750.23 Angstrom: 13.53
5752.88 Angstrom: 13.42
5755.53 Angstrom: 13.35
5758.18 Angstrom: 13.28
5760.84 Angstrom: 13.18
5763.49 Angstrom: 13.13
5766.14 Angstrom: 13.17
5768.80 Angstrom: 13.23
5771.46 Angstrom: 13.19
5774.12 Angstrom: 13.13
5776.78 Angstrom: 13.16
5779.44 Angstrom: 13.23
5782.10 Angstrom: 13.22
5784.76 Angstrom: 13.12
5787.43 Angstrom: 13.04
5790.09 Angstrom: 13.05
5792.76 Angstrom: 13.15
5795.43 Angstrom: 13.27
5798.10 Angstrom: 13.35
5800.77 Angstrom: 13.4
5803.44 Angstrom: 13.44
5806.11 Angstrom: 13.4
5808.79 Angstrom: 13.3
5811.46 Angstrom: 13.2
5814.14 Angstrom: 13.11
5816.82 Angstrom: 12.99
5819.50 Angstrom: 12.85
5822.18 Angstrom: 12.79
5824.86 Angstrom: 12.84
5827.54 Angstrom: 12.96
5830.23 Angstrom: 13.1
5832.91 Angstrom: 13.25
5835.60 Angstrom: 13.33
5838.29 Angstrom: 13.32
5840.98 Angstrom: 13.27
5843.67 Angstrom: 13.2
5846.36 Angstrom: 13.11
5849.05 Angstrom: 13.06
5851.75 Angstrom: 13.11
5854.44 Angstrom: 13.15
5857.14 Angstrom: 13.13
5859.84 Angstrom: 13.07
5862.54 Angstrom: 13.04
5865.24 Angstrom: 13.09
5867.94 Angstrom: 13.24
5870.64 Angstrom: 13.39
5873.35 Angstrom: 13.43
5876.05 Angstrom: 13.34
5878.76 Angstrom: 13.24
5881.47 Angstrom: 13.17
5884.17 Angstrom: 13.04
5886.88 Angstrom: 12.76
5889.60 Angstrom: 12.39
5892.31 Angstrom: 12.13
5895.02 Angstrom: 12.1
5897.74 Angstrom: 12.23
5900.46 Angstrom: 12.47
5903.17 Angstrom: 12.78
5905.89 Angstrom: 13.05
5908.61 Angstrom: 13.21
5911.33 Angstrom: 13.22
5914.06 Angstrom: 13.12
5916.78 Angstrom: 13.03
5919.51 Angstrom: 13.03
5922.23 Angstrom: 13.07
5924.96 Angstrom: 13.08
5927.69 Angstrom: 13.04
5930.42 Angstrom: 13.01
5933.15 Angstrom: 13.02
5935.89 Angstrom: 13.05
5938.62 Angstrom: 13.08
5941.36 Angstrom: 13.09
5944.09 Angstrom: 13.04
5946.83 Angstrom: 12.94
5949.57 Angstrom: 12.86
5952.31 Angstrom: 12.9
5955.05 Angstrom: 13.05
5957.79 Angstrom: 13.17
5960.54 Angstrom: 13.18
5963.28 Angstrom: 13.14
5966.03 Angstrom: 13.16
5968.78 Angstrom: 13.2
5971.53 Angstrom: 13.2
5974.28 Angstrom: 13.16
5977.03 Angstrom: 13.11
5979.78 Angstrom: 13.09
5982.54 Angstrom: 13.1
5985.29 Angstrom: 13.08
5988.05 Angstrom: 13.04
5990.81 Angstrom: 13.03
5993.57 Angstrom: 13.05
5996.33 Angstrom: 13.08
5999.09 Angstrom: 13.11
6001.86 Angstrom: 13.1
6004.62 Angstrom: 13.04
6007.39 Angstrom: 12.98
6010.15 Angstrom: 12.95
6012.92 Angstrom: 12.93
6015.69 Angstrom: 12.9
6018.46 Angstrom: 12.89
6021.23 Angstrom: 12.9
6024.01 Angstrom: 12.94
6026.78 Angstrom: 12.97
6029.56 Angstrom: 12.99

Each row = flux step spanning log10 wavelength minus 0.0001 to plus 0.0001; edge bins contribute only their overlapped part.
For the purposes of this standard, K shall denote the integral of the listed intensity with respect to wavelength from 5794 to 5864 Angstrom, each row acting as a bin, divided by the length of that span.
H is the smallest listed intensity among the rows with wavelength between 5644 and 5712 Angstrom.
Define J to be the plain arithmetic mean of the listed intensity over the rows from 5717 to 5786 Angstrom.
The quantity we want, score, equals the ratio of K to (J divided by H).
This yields 12.8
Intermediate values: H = 13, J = 13.4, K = 13.2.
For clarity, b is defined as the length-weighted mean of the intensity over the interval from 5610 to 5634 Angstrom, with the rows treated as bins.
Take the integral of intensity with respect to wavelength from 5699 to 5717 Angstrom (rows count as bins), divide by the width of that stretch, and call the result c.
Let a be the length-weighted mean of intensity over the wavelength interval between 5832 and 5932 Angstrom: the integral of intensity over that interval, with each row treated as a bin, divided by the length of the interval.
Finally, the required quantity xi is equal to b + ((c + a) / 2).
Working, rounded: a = 13.0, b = 13.3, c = 13.2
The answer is 26.4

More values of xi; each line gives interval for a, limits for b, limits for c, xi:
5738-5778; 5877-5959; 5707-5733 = 26.2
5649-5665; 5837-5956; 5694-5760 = 26.4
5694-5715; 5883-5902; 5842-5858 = 25.7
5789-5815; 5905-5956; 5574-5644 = 26.3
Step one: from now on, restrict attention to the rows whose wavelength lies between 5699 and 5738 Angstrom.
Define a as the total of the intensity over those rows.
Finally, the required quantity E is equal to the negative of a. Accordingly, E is -200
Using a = 200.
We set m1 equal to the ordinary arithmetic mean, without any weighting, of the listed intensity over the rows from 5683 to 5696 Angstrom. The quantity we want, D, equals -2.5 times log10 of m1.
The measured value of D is -2.821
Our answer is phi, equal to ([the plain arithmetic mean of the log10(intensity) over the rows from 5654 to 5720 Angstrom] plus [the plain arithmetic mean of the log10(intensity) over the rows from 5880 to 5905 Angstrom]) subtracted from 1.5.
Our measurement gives -0.722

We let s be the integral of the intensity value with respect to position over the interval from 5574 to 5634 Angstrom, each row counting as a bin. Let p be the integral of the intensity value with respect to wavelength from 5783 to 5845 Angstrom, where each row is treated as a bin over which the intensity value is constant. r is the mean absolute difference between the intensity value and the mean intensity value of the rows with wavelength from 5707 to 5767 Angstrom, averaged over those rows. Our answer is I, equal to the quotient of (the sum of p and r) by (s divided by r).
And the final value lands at 0.21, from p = 816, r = 0.21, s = 797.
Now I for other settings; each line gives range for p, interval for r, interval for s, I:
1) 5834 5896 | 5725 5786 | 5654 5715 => 0.19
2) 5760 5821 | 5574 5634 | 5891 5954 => 0.14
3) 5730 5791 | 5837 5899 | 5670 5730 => 0.30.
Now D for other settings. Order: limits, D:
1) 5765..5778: -2.799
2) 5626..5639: -2.829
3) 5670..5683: -2.816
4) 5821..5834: -2.784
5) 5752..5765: -2.807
